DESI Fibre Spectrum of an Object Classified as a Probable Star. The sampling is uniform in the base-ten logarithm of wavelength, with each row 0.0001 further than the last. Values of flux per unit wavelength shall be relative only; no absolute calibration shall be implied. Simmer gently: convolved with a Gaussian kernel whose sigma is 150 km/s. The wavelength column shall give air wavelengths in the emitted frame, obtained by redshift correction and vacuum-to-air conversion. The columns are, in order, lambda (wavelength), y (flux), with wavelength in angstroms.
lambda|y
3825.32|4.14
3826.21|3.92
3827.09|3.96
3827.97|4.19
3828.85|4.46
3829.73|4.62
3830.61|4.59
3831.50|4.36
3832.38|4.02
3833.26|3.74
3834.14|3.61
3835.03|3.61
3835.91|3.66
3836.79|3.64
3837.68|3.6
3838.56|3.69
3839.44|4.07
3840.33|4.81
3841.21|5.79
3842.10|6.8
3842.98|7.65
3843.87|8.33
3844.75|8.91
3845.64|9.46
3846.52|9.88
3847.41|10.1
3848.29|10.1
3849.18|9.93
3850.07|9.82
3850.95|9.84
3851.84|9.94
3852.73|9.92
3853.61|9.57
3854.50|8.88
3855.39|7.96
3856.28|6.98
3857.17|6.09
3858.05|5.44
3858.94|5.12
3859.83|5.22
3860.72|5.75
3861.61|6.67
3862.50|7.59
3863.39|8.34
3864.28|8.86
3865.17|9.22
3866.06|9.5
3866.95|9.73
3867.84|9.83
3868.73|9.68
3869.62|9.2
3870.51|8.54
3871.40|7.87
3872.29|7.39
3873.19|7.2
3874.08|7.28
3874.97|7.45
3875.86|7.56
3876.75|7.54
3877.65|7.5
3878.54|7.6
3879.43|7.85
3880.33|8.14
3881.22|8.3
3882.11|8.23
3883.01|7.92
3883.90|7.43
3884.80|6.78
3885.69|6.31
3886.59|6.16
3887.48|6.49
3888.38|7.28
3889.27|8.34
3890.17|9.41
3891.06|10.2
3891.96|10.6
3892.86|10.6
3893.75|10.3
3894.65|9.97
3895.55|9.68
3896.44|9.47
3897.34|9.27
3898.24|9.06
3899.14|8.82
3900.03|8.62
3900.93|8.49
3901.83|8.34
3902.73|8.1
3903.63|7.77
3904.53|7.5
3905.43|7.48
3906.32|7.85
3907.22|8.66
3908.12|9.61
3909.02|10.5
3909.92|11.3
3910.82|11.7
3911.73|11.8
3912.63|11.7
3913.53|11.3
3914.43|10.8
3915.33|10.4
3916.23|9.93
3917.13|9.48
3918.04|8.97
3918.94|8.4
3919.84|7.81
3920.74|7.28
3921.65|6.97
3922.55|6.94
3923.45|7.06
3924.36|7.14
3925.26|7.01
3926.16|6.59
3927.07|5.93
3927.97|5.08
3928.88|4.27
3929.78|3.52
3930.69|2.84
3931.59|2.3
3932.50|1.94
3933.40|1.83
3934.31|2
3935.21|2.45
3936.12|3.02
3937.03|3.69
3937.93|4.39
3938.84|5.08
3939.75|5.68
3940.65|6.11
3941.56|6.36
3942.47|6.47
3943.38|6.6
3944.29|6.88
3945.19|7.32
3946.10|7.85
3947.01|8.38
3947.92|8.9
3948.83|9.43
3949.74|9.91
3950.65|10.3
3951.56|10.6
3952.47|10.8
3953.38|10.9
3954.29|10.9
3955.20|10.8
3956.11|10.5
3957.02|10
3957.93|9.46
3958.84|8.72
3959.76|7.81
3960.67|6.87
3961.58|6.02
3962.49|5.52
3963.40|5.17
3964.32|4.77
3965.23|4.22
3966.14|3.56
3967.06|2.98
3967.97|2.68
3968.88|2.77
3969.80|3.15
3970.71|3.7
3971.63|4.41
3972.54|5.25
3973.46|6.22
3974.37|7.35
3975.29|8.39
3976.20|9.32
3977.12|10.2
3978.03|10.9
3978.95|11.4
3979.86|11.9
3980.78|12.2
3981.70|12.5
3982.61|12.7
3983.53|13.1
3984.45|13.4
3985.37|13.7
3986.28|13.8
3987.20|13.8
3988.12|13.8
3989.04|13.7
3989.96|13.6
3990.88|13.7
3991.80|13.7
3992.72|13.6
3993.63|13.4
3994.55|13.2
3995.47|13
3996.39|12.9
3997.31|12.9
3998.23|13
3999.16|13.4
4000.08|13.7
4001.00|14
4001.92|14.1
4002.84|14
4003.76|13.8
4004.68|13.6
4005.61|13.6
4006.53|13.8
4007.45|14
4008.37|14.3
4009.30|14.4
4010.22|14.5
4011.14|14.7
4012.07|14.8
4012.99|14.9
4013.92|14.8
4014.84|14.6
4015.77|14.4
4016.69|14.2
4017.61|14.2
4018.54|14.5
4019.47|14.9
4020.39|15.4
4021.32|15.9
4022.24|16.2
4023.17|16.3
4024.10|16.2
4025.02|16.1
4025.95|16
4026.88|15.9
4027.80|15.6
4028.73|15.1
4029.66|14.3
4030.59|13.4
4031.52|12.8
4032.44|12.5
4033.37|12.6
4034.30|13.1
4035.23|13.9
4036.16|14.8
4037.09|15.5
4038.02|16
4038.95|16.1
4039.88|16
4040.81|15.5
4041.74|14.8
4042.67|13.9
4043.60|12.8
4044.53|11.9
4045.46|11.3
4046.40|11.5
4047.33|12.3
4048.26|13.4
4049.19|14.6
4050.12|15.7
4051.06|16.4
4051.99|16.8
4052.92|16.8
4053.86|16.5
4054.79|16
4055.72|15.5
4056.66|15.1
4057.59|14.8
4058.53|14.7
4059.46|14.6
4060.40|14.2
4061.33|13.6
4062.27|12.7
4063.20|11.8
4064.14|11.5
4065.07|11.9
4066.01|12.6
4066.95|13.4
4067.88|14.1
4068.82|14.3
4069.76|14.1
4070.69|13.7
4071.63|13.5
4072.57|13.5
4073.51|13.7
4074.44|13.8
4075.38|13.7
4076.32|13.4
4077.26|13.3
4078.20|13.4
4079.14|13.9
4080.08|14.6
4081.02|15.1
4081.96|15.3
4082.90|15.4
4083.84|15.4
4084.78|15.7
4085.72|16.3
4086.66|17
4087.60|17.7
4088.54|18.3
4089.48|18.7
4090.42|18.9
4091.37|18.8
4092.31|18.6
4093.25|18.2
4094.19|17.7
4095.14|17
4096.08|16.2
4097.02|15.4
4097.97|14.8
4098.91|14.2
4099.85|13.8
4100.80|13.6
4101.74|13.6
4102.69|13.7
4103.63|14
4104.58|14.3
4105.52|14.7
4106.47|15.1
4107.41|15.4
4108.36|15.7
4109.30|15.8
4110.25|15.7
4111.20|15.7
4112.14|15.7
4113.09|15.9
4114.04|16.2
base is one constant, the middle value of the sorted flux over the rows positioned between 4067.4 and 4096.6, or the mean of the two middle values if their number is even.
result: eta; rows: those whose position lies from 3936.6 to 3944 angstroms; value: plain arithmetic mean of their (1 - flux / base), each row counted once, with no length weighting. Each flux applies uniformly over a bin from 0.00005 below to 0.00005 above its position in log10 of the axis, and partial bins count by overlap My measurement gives 0.64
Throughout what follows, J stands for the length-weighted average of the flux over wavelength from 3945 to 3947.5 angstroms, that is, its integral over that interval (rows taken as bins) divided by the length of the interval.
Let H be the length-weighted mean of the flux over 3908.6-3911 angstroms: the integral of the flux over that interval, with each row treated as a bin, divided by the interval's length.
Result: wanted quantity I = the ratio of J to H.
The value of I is 0.7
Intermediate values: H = 11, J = 7.9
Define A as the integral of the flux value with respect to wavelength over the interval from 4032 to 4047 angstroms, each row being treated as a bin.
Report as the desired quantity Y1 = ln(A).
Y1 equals 5.34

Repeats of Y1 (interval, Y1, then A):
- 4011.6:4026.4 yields 5.42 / 225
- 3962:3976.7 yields 4.29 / 73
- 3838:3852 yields 4.72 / 112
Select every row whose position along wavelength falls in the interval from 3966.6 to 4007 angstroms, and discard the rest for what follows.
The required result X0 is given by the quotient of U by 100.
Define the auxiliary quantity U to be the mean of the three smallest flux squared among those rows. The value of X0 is 0.1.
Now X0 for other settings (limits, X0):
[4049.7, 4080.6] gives 1.4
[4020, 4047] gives 1.3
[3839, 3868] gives 0.2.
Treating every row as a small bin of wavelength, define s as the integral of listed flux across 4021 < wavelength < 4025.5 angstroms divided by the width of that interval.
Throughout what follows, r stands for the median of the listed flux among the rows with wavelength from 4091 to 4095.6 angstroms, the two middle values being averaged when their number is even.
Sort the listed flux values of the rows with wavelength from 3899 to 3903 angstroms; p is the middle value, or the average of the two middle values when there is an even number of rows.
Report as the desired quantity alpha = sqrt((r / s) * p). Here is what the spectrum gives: 3.1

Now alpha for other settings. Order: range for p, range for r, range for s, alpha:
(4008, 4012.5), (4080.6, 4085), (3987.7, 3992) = 4.0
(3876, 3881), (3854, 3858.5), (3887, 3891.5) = 2.5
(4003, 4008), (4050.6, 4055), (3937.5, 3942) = 6.4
